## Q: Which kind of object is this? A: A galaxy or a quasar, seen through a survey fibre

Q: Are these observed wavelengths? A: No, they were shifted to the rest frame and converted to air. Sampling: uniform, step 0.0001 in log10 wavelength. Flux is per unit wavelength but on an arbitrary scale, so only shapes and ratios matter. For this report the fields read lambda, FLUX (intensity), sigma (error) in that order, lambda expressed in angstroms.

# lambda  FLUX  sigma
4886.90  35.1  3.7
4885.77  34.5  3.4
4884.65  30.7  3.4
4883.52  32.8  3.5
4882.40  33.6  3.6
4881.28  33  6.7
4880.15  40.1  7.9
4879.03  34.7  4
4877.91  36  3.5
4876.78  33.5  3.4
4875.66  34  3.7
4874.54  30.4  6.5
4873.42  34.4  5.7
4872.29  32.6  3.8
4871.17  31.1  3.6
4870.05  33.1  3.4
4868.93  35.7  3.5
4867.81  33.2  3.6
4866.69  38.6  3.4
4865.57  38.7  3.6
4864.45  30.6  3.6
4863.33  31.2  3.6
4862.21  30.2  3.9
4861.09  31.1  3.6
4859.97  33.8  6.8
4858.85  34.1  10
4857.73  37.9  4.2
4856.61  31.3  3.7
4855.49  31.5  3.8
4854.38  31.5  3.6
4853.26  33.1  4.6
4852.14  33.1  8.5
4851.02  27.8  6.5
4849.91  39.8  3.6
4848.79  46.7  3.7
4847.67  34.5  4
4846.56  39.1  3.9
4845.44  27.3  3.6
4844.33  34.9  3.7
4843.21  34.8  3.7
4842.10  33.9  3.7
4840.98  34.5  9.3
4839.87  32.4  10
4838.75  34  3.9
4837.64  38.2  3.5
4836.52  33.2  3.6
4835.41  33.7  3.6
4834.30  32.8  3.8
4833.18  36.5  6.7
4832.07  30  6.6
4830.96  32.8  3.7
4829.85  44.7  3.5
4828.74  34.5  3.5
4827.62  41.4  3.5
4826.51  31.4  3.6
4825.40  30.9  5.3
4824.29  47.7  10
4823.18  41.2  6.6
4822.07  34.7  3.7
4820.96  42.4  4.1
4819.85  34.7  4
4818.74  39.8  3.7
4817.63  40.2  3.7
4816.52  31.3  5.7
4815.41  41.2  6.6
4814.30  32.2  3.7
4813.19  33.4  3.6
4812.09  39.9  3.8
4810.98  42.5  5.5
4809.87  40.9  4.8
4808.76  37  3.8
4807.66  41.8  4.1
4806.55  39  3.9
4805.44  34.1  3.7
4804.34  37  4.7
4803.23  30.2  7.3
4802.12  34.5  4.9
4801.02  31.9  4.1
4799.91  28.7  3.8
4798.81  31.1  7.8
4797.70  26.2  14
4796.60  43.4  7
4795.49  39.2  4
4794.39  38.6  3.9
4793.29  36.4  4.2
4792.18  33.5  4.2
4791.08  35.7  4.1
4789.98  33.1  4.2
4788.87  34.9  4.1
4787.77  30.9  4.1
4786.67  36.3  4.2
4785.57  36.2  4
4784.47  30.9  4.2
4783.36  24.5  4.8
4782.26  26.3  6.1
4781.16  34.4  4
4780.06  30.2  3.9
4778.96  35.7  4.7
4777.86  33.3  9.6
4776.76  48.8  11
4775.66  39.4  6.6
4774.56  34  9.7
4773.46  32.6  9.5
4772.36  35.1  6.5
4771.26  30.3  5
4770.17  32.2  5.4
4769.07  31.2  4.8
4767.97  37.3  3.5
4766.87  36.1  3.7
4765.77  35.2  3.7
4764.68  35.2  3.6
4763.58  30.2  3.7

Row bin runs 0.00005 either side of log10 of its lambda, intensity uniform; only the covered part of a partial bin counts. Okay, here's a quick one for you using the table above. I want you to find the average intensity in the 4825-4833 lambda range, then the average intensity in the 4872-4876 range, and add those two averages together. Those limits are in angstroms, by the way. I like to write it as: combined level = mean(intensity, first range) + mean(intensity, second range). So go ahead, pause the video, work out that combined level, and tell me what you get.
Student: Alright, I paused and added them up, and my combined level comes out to 68.0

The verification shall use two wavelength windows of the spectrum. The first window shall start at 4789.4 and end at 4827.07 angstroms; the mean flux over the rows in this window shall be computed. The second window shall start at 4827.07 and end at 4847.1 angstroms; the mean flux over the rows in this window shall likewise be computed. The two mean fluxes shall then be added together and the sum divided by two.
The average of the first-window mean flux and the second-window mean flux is 35.6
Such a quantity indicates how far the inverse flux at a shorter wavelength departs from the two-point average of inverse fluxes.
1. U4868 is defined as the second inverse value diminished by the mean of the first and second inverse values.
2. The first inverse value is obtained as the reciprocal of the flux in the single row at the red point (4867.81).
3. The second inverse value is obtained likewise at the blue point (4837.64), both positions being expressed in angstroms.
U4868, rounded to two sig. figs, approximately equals -0.0020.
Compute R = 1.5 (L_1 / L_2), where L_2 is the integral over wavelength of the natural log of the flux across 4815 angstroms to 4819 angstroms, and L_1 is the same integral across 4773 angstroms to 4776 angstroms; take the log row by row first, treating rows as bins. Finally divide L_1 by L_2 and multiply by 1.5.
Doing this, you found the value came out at 1.1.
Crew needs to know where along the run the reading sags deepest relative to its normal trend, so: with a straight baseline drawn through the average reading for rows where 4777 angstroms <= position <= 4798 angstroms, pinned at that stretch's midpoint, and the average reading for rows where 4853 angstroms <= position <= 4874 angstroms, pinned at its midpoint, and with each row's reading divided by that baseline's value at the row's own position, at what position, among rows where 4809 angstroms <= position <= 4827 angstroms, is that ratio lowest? 4825.40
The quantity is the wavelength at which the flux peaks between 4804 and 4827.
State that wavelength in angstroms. 4824.29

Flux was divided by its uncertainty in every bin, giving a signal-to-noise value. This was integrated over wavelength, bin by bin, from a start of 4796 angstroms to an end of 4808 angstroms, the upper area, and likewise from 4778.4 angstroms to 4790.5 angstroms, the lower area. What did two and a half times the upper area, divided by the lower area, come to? 2.3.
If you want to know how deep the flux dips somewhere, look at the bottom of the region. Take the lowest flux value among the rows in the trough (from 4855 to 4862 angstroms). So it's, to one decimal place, 31.1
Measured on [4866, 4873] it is 31.1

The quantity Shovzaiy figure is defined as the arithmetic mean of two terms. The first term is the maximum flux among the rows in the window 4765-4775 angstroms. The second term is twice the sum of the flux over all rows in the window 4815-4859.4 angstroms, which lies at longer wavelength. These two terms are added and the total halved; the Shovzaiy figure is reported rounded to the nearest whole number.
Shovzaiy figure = 1444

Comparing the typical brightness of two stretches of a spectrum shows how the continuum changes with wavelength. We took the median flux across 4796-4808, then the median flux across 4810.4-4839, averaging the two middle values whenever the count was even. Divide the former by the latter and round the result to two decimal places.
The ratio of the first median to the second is 0.98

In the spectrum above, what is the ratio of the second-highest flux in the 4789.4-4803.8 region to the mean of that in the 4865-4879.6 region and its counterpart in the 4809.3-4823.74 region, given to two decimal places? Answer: 0.97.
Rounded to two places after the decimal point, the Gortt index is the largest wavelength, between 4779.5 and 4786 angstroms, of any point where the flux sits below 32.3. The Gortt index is 4784.47 angstroms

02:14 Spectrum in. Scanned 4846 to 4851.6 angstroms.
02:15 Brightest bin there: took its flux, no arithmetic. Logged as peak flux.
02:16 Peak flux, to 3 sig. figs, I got 46.7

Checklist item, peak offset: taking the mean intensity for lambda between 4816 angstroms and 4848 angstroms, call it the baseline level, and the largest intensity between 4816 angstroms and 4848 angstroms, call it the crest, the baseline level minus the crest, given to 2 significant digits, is -12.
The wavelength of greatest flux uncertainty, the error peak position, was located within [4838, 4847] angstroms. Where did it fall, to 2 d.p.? 4839.87 angstroms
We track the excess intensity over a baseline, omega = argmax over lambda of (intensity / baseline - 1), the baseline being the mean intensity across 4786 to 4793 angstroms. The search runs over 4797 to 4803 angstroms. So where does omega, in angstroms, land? 4802.12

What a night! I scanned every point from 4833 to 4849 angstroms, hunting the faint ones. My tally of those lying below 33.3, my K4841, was 4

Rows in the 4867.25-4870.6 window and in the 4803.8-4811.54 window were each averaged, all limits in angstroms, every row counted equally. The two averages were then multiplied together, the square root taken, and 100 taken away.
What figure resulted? -63.6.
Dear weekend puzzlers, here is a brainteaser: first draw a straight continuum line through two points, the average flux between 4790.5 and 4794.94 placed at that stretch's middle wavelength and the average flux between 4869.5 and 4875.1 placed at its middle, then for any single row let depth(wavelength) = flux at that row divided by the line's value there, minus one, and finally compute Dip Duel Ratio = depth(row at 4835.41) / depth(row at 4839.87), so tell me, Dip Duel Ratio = 0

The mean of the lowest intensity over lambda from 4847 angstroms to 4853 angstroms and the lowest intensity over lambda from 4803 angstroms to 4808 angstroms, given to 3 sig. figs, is 29.0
